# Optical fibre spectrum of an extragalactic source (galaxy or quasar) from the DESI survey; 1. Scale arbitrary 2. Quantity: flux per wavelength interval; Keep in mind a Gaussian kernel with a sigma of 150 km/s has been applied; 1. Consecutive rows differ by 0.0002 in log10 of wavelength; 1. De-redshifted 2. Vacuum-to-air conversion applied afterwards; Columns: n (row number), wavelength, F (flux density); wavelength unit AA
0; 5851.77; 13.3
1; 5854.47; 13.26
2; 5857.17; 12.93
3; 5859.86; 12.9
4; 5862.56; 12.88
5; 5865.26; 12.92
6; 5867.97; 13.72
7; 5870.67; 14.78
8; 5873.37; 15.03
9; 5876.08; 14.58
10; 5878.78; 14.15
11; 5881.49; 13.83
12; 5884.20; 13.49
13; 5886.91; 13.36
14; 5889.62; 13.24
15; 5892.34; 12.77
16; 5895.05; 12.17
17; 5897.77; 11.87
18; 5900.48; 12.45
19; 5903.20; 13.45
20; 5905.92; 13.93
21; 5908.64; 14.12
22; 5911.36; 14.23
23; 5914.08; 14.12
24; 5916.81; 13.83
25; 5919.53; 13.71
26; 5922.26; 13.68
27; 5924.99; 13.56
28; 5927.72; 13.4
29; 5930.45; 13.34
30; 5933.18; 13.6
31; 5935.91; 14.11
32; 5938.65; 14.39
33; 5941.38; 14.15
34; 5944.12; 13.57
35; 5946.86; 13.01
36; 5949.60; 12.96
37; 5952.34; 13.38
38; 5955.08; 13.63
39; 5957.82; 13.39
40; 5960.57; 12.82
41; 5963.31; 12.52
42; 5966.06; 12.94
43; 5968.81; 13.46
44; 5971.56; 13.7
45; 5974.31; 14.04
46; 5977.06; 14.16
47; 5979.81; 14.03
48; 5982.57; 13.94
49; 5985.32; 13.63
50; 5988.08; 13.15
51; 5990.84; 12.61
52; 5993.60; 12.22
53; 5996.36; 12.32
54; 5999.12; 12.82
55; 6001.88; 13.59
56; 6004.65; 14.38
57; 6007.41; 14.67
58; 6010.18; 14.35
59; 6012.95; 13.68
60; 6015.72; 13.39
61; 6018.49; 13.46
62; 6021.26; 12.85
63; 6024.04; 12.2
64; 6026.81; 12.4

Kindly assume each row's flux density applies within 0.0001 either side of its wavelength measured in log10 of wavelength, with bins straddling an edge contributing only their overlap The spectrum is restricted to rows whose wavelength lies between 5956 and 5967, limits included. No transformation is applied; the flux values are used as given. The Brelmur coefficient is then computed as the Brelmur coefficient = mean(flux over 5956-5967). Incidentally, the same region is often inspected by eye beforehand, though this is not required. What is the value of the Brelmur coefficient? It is 12.9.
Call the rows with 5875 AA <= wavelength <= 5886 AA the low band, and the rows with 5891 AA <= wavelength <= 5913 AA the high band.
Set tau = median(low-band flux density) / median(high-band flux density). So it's 1.07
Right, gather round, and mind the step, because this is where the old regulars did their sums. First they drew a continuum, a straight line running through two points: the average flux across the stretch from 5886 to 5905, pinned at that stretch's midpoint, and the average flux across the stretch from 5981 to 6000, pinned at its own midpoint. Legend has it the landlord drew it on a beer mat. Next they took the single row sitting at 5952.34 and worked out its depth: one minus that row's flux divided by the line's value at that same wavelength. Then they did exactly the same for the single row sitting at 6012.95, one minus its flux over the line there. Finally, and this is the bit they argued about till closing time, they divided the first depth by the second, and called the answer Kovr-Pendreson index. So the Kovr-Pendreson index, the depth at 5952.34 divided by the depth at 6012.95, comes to 0.7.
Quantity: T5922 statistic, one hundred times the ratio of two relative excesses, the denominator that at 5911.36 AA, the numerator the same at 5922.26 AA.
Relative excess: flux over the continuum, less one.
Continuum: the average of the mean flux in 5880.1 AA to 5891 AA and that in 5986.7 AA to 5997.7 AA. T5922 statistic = 54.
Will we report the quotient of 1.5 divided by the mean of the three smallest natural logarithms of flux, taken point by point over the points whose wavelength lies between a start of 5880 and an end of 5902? 0.600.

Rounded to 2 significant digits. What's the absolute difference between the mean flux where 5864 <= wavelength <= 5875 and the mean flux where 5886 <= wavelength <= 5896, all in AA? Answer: 1.2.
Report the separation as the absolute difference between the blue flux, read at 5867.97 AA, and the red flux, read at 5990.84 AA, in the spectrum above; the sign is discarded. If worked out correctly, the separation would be 1.1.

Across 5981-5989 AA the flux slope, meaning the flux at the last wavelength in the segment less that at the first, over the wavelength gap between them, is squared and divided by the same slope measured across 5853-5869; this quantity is 0.60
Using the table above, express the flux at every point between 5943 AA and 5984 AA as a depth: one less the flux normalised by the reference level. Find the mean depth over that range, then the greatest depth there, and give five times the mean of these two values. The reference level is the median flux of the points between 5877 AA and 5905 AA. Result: 0.12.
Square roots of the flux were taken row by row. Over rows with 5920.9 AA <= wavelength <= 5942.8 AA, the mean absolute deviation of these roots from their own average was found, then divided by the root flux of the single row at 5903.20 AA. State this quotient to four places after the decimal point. 0.0120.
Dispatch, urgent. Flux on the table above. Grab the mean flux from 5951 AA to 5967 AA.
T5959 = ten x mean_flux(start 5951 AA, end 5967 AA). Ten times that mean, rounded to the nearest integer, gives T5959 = 131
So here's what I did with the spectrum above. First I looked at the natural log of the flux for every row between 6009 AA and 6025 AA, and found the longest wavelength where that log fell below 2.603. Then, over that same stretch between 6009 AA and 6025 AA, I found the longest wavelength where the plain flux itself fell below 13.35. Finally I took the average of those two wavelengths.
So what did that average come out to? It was 6024.0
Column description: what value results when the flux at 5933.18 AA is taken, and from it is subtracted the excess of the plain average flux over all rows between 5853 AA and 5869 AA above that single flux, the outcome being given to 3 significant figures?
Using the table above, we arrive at 14.1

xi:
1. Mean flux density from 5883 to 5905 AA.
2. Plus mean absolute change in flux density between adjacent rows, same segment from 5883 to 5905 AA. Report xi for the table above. 13.3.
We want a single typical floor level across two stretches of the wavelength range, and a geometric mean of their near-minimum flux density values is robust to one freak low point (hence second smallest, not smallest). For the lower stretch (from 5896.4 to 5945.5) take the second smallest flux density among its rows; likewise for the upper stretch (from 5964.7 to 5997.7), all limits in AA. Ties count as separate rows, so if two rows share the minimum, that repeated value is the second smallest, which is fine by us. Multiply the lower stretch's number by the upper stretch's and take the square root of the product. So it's 12.38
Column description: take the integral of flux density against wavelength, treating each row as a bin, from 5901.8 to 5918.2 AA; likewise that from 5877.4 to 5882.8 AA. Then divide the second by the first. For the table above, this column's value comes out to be 0.33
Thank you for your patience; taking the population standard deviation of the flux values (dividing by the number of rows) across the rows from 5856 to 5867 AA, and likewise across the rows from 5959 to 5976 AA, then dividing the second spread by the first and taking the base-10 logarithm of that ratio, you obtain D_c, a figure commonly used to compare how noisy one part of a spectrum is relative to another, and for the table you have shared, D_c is 1.4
